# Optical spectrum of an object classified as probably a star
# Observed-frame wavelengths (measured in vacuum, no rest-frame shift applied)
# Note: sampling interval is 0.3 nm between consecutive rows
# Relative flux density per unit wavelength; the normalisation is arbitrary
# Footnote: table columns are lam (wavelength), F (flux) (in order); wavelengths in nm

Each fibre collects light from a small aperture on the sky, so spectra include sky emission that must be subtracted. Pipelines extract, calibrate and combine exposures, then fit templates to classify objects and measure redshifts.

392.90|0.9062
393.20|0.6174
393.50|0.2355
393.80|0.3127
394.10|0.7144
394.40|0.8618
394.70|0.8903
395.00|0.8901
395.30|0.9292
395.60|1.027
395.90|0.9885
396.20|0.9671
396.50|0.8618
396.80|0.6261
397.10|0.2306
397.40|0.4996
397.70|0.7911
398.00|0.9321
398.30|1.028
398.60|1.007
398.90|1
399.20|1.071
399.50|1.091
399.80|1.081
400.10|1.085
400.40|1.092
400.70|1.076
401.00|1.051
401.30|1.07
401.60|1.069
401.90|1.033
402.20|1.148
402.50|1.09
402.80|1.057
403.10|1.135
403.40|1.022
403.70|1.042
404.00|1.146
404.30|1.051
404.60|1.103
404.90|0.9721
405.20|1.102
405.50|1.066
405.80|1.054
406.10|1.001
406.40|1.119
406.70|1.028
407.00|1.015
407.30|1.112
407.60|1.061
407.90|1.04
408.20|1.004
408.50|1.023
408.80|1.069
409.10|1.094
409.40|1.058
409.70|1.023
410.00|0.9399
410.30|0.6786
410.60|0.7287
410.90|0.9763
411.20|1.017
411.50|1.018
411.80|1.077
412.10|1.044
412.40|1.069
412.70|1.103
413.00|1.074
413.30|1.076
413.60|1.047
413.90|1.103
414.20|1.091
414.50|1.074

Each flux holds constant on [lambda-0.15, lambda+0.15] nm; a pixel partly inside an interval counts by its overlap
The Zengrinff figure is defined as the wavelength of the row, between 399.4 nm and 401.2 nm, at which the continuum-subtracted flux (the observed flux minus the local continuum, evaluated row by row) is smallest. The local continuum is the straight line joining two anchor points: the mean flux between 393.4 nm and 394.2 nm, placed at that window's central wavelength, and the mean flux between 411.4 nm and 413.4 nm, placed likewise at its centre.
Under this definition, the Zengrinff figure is 401.00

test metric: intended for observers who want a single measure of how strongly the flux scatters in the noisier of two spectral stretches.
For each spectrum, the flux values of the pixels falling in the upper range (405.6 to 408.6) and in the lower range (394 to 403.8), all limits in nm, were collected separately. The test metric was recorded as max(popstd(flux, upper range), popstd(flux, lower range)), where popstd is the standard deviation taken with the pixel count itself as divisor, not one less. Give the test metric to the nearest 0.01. 0.19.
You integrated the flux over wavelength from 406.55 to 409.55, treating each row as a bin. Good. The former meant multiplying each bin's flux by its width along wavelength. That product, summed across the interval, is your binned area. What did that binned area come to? 3.2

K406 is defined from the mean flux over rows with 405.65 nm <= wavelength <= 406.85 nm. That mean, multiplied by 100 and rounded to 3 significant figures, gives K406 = 105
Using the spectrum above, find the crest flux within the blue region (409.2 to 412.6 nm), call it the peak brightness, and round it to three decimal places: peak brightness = 1.077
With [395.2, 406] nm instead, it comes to 1.148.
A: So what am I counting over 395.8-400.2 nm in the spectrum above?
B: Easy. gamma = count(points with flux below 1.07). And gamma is 11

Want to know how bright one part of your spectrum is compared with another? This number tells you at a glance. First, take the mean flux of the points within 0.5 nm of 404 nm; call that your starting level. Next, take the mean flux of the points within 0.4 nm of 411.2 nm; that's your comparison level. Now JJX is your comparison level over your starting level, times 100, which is 93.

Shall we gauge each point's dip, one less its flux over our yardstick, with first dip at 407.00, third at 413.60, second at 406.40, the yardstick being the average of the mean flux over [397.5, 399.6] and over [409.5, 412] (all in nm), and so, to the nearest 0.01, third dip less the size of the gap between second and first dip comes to -0.20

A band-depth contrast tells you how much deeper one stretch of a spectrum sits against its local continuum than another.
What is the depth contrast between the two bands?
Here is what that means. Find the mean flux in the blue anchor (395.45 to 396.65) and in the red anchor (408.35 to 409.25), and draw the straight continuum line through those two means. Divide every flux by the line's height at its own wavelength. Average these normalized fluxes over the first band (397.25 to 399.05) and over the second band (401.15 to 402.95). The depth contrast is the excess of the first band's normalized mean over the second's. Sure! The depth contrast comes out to -0.17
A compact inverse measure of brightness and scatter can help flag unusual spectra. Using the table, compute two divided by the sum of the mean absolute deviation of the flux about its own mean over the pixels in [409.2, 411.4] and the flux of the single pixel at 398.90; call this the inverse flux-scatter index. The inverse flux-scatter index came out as 1.78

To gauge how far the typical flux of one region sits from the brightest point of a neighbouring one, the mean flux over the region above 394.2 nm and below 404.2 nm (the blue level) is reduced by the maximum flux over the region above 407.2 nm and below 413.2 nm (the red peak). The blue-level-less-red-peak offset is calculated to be -0.15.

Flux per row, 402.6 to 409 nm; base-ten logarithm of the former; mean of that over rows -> 0.024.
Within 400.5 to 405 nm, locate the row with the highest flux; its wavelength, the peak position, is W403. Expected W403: 402.20 nm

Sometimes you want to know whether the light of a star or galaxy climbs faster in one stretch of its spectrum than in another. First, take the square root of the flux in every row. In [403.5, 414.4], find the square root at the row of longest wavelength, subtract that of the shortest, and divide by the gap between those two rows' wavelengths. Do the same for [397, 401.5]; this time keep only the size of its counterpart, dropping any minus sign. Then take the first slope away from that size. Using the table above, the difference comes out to 0.13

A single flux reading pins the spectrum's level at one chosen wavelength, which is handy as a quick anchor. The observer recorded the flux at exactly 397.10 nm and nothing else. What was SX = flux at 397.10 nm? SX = 0.2306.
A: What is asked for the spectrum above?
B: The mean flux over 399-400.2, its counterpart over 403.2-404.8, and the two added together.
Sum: 2.15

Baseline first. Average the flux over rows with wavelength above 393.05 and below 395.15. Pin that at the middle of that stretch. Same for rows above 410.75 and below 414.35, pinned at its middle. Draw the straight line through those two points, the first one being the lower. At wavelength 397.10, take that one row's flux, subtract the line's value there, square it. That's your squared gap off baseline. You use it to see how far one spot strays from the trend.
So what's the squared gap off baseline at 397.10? 0.23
